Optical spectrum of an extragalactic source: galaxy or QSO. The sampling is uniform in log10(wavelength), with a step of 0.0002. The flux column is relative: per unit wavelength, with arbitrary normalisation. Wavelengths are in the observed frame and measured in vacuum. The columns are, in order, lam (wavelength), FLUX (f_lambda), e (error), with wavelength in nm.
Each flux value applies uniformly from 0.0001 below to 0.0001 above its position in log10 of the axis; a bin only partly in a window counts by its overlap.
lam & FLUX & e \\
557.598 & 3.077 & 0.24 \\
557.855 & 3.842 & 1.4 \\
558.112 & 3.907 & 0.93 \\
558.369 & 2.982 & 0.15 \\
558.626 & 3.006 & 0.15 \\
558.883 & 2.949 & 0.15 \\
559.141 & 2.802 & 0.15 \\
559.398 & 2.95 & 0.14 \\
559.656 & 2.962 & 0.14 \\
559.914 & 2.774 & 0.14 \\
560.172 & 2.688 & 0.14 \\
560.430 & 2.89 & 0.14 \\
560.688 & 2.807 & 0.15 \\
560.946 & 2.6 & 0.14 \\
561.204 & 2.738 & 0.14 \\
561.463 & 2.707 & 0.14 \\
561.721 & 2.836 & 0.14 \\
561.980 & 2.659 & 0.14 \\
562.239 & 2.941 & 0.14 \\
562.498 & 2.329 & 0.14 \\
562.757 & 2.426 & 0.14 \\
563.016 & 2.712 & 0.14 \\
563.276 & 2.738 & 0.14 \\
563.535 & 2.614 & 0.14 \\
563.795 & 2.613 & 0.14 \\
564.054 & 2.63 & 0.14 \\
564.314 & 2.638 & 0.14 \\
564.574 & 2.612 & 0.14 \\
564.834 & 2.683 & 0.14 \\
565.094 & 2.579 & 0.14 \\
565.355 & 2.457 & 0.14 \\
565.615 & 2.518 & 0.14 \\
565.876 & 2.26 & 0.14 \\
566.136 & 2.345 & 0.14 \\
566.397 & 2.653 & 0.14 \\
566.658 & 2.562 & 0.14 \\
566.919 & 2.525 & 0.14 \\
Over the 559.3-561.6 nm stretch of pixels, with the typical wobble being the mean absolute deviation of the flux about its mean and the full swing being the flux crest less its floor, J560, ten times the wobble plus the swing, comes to 1.35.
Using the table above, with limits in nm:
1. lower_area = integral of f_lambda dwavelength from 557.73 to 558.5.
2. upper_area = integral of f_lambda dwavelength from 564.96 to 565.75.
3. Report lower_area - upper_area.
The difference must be 0.8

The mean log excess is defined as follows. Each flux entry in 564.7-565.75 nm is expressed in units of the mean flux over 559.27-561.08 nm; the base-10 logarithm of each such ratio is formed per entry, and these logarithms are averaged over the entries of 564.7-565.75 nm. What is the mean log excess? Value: -0.041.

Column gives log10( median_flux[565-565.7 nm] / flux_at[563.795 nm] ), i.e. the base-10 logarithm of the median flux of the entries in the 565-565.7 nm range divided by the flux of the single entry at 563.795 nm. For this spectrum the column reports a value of -0.016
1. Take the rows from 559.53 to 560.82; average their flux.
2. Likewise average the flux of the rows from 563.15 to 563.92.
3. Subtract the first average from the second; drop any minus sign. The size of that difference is 0.17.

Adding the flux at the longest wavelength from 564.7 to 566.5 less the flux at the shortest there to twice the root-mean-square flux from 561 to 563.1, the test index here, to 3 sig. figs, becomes 5.32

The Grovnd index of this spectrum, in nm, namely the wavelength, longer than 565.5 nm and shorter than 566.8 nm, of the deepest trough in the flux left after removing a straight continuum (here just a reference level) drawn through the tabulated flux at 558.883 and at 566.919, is 565.876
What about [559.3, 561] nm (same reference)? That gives 560.946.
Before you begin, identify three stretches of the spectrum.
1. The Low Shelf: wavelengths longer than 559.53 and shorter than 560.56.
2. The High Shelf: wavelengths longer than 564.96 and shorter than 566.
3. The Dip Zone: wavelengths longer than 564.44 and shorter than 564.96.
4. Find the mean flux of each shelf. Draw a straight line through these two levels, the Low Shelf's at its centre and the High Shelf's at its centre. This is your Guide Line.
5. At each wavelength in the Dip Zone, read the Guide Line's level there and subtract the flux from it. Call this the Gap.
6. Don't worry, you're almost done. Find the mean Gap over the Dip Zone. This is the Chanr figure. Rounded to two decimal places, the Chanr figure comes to -0.14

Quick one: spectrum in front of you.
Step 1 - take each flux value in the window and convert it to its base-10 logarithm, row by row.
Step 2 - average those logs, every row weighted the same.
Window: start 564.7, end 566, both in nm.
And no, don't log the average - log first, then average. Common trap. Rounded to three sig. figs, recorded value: 0.397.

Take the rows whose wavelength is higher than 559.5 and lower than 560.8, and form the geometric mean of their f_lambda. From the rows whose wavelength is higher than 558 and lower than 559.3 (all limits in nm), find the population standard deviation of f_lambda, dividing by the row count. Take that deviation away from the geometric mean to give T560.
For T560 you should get 2.43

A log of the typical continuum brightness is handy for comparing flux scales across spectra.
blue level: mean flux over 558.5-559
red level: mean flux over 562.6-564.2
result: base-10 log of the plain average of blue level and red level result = 0.447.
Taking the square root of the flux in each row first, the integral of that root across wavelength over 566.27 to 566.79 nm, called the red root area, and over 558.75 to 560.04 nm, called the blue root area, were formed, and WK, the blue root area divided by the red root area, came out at 2.6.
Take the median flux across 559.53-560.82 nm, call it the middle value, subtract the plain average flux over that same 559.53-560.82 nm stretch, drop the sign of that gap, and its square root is 0.13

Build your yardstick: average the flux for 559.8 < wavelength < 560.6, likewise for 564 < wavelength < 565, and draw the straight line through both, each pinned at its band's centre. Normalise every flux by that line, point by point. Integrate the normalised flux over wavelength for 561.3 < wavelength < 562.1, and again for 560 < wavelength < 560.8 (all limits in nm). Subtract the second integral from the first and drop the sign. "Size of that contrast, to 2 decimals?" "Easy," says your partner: 0.00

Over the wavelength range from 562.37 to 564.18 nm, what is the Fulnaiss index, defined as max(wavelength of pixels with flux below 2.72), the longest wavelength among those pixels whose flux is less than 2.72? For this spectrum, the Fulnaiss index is 564.054 nm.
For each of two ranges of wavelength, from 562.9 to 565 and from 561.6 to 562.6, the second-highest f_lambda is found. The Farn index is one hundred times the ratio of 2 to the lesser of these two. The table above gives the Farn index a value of 73.7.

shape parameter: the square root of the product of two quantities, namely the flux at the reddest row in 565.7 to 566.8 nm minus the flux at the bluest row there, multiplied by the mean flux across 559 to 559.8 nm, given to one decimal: 0.9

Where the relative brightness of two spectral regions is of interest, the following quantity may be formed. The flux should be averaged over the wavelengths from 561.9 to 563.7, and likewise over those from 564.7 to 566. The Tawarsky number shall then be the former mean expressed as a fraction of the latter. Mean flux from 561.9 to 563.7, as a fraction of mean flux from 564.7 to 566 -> 1.05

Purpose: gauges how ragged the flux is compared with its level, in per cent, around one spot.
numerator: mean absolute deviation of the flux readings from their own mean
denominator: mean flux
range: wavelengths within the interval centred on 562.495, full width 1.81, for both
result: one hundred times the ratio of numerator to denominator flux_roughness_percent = 6.2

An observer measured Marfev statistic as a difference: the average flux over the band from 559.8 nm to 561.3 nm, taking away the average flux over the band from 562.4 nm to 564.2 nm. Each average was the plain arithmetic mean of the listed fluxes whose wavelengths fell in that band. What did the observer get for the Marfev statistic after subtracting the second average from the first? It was 0.17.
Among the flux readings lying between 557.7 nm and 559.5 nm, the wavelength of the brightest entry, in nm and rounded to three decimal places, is 558.112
